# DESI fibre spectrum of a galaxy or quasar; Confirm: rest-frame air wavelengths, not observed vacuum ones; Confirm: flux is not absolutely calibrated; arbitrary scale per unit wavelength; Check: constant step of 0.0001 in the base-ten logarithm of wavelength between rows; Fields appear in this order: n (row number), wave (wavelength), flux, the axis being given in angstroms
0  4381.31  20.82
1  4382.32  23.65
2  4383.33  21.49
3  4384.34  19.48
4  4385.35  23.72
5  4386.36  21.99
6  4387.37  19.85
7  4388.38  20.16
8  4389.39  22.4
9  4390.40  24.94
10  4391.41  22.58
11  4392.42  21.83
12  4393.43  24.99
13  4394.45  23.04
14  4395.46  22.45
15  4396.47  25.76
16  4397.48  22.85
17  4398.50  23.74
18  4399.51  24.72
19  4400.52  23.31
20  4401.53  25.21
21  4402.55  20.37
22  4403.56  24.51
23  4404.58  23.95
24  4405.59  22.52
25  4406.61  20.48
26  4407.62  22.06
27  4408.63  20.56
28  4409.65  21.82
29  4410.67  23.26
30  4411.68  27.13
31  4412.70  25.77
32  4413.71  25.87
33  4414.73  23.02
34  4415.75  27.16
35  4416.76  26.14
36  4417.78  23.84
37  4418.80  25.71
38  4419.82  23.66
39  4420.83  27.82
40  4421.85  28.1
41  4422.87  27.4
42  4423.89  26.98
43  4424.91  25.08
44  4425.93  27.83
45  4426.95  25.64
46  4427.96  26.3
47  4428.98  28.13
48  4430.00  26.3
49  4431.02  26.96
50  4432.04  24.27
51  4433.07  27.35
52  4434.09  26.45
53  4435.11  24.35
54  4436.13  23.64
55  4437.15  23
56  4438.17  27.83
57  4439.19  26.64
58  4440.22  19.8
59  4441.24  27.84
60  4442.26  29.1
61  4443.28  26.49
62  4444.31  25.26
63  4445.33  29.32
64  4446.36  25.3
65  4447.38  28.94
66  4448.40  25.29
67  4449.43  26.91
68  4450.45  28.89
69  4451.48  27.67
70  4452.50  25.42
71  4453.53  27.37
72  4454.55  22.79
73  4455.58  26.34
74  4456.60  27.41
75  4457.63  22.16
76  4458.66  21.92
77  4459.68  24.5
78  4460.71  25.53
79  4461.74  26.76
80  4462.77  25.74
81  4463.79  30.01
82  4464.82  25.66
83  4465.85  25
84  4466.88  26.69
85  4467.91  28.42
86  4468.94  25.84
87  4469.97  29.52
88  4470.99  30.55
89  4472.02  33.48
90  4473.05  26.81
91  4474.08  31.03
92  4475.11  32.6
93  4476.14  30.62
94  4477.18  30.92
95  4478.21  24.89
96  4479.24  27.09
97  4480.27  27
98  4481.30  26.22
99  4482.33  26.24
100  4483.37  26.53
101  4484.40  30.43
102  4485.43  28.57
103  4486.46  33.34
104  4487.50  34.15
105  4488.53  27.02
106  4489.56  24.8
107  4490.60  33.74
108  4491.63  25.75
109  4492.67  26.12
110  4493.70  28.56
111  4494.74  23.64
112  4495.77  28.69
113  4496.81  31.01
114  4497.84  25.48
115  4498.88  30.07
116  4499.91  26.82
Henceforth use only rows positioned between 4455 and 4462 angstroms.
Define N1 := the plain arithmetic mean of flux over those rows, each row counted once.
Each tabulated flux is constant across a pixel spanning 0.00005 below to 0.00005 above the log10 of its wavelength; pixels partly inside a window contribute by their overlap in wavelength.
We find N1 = 24.9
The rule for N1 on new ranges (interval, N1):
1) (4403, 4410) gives 22.3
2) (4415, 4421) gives 25.7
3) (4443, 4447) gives 26.6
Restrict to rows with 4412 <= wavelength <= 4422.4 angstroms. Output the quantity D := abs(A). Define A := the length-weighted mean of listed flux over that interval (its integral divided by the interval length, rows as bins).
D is 25.7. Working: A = 25.7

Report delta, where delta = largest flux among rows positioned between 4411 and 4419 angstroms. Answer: 27.16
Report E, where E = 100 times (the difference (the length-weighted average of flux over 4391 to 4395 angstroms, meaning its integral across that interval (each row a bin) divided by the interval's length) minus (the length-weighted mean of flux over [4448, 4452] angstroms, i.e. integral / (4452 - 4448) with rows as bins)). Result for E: -414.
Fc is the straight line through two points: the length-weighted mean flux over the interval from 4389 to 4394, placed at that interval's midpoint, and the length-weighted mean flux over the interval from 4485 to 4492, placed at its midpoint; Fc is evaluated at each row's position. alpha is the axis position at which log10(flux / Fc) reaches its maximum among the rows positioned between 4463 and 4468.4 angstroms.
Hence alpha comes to 4463.79 angstroms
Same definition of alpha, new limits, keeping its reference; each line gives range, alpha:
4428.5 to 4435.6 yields 4428.98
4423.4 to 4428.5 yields 4425.93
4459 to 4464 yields 4463.79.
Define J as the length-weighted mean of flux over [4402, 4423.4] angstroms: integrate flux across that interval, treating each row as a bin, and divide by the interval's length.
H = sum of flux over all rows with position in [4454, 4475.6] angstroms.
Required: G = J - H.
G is -544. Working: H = 569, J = 24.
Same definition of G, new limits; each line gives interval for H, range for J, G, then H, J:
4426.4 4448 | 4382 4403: -526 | 549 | 23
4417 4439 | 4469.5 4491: -517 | 547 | 29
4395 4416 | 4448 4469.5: -471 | 497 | 26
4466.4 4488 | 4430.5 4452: -585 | 611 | 26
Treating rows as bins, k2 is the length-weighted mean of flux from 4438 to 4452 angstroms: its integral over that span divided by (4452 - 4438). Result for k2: 26.8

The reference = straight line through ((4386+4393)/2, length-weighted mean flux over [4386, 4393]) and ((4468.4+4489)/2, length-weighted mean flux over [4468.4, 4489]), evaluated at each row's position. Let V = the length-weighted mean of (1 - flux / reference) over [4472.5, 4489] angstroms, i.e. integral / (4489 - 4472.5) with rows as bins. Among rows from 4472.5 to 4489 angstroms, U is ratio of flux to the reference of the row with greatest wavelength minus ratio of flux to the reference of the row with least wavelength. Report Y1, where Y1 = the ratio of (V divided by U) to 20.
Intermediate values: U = -0.032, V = 0.011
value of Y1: -0.018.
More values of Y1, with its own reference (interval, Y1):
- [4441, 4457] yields 0.003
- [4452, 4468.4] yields 0.054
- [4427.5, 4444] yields 0.009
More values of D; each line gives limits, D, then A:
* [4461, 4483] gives 28.1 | 28.1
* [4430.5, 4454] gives 26.3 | 26.3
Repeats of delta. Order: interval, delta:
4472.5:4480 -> 32.6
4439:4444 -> 29.1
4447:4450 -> 28.94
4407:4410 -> 22.06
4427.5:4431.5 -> 28.13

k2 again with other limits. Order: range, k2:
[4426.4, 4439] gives 25.9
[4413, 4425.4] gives 25.9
